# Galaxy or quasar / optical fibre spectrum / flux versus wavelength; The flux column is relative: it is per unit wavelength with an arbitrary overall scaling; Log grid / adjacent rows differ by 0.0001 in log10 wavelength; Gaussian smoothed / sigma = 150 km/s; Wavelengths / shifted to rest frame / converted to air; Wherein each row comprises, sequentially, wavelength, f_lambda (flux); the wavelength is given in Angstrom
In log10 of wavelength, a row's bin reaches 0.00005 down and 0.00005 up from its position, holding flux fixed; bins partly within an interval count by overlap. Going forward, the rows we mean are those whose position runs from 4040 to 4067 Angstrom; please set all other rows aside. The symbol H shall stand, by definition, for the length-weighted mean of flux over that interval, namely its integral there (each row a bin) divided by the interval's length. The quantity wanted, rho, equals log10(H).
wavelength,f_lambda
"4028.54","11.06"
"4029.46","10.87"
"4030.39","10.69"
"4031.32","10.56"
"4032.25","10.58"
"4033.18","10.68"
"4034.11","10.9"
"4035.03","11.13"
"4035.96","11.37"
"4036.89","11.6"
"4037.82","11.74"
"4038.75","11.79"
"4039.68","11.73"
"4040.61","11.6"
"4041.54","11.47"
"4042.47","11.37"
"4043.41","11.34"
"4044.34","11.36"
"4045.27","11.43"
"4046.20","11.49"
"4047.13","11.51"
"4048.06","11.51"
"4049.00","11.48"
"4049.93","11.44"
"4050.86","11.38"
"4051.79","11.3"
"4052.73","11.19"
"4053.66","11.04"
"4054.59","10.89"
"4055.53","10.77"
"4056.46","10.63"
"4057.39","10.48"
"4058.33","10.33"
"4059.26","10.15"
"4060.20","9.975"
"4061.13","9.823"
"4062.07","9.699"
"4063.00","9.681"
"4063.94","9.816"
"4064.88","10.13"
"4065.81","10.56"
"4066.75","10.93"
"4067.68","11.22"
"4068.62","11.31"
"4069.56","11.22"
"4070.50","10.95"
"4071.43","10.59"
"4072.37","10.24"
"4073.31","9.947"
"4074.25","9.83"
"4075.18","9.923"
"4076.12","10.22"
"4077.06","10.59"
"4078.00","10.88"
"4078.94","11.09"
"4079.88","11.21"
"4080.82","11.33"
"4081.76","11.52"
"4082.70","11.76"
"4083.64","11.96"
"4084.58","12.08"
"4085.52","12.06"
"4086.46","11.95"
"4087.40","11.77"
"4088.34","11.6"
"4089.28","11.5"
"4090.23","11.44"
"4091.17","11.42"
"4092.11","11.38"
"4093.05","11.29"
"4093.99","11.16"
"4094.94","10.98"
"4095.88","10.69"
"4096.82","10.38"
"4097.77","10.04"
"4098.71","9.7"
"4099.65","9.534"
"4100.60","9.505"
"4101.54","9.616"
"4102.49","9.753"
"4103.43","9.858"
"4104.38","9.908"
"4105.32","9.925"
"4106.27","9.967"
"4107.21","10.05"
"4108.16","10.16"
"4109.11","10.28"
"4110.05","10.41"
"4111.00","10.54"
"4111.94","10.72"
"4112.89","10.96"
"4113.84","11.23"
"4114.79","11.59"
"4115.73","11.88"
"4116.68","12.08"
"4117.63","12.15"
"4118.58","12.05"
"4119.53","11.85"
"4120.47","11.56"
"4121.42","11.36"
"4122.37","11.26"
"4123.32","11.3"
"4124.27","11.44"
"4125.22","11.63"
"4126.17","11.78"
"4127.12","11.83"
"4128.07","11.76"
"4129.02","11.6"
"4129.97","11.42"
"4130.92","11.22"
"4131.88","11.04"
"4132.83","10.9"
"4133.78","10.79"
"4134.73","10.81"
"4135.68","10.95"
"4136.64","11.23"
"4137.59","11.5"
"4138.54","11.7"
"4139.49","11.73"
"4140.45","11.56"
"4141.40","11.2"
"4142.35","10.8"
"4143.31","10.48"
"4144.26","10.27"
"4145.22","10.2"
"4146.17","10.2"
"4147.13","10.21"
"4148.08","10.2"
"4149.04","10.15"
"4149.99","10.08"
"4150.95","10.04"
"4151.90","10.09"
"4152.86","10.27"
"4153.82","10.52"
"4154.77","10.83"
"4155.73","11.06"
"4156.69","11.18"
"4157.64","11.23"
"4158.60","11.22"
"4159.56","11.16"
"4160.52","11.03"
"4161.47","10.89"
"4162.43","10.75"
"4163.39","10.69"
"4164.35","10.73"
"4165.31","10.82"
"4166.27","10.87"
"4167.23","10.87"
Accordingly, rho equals 1.04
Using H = 10.9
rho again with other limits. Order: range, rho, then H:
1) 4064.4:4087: 1.04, 11.0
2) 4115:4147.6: 1.05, 11.3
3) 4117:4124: 1.07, 11.7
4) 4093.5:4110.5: 1.00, 10.1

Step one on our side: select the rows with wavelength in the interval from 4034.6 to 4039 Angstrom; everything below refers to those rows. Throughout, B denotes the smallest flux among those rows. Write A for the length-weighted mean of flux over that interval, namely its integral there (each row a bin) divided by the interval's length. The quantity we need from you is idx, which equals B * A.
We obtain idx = 128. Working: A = 11.5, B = 11.13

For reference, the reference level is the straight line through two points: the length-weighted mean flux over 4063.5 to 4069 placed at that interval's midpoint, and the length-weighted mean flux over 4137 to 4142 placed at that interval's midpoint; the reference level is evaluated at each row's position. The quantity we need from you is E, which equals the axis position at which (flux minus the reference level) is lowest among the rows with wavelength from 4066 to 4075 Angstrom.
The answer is 4074.25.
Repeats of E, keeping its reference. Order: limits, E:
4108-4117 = 4108.16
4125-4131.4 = 4130.92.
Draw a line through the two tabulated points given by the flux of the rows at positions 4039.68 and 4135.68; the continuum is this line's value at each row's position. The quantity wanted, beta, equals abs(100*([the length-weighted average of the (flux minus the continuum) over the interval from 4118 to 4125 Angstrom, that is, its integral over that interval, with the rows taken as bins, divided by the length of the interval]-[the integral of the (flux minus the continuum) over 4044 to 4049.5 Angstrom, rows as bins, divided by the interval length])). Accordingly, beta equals 70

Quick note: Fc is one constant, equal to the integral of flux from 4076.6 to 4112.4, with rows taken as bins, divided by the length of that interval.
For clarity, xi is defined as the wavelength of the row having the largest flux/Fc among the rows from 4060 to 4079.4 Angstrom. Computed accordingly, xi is 4068.62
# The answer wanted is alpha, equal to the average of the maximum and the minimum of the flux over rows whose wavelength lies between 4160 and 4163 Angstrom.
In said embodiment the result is 10.9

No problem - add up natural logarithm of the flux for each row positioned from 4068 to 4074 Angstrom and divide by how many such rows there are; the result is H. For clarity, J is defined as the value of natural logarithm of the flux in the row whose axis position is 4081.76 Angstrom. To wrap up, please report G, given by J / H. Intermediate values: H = 2.37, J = 2.44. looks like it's 1.03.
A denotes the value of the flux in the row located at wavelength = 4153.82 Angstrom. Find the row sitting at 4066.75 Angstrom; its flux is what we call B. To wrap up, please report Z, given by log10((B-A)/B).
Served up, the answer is -1.43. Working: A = 10.52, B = 10.93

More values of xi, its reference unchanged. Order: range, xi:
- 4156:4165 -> 4157.64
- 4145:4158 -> 4157.64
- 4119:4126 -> 4119.53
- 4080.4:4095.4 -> 4084.58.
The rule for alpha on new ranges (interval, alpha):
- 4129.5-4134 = 11.1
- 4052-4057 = 10.9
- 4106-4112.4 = 10.3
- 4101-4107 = 9.8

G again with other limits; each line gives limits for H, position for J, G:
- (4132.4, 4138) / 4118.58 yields 1.04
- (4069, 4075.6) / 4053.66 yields 1.03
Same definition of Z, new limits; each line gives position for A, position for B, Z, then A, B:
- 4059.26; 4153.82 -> -1.45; 10.15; 10.52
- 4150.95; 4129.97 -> -0.92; 10.04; 11.42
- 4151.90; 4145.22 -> -1.97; 10.09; 10.2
